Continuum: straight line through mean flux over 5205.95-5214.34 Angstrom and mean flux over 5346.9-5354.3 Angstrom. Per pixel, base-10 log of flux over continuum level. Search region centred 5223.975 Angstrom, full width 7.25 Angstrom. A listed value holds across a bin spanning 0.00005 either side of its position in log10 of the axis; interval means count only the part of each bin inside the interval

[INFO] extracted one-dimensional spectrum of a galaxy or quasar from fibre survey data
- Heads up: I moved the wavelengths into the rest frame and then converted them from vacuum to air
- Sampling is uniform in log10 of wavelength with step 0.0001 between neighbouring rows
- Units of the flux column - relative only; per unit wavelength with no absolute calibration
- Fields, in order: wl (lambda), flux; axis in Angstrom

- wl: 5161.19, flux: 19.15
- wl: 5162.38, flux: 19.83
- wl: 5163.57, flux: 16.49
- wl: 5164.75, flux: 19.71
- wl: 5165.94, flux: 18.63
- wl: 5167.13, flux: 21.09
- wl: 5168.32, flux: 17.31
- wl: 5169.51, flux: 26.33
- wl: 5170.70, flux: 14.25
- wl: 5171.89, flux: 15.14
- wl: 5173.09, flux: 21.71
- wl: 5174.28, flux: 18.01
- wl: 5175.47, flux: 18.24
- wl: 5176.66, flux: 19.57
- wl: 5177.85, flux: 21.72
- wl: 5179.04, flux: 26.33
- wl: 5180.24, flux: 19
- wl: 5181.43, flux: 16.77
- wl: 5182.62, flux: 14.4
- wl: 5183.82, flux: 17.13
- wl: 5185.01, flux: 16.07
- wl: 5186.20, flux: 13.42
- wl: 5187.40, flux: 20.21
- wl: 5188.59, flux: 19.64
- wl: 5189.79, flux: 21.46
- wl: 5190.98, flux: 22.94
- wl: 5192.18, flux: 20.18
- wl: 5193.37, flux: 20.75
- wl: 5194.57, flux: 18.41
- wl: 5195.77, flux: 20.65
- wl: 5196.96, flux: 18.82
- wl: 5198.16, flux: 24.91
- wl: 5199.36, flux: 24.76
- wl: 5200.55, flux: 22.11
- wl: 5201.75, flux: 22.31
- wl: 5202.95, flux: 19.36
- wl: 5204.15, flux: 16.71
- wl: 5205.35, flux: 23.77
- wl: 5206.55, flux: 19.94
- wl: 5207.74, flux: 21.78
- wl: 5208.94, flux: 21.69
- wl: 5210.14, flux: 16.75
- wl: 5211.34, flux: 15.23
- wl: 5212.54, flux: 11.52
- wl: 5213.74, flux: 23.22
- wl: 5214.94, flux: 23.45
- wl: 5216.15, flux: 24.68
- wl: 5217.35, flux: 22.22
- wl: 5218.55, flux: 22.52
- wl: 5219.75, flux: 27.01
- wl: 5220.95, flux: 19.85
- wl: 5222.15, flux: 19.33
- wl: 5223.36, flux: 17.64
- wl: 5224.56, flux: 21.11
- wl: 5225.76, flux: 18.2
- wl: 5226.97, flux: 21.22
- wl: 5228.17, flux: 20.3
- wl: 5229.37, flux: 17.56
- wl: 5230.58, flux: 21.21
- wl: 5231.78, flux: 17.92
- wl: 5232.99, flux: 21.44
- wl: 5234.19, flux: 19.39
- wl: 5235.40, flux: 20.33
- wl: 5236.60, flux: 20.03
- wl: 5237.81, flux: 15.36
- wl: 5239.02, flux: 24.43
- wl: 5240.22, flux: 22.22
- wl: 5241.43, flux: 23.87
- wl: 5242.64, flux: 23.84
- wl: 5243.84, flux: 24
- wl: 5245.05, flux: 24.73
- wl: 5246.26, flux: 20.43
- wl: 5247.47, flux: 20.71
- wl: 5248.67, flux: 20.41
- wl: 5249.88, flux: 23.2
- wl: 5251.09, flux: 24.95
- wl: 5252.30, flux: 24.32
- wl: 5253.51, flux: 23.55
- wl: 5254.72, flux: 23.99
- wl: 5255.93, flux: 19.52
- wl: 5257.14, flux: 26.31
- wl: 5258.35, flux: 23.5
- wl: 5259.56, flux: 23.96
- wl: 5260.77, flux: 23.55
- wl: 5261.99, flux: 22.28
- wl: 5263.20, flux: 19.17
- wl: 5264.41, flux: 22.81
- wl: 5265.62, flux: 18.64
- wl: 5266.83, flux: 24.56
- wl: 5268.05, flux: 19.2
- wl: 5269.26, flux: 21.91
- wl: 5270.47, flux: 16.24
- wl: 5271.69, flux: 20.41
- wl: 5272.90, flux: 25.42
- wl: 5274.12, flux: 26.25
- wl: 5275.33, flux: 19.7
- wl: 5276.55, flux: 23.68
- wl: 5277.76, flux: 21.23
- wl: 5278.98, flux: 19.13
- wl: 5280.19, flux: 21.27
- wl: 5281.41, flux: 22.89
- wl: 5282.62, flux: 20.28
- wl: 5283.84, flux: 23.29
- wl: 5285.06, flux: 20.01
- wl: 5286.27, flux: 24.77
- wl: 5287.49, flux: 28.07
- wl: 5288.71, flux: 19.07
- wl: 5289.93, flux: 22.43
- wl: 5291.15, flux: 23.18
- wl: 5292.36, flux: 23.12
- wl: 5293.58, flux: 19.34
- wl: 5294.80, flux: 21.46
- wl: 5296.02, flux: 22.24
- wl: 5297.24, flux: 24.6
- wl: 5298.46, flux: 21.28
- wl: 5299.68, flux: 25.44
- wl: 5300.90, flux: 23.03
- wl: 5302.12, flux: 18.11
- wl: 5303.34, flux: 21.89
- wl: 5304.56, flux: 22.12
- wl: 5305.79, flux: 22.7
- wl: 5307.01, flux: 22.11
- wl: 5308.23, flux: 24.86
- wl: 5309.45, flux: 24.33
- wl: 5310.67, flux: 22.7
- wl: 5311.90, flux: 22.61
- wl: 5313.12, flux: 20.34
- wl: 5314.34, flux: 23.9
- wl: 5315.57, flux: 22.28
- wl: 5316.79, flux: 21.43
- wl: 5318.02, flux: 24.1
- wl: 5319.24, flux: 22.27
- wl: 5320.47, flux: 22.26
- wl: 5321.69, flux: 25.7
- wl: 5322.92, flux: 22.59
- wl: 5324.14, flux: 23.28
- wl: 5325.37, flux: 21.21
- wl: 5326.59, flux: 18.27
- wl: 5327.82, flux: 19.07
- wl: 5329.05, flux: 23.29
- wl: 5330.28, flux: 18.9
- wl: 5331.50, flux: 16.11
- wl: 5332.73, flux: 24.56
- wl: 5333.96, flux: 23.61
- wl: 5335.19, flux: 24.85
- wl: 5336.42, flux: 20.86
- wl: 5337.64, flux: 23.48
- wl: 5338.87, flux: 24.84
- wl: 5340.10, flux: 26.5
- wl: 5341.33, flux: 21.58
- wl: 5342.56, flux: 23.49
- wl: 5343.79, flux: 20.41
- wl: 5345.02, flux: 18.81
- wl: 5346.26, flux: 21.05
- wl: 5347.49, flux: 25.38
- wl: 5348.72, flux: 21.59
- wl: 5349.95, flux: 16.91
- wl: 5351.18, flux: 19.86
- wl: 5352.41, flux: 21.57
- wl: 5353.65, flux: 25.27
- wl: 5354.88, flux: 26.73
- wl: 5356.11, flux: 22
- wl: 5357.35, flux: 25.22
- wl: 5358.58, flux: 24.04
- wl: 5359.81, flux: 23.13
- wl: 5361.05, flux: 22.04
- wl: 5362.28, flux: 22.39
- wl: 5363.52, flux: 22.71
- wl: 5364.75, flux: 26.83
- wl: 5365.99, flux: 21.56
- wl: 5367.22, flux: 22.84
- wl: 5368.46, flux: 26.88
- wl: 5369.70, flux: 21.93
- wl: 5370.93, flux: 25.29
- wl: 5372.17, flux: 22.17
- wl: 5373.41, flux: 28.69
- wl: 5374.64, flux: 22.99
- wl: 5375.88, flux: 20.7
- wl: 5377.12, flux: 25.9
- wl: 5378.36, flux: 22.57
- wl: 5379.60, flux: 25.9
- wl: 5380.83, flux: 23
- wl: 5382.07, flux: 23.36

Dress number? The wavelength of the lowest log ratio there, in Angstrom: 5223.36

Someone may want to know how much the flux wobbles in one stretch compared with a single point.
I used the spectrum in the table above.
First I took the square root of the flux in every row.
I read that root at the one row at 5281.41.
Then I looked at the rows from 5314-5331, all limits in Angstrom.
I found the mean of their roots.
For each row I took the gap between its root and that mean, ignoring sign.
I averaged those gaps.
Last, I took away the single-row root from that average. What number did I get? -4.61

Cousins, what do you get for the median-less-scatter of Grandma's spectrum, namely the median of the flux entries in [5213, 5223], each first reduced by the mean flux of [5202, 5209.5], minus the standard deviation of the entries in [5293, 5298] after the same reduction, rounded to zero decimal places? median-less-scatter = 0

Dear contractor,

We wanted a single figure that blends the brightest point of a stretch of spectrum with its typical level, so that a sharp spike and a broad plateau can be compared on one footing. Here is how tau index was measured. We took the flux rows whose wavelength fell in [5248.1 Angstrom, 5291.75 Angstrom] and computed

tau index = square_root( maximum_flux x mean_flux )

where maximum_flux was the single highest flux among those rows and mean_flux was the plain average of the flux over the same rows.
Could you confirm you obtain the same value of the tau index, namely 25.0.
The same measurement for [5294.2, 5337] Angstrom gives 23.9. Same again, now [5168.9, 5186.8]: 22.1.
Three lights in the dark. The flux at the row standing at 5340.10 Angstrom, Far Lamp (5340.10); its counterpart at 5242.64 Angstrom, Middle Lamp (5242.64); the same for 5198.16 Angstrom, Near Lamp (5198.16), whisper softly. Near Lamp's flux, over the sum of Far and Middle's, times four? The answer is 1.98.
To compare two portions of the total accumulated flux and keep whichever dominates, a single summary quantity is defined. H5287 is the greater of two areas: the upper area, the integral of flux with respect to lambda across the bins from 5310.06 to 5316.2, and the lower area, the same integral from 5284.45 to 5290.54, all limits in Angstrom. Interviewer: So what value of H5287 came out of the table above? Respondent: 139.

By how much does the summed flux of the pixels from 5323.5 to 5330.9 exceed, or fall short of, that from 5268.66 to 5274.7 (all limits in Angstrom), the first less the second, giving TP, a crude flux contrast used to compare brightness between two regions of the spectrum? 14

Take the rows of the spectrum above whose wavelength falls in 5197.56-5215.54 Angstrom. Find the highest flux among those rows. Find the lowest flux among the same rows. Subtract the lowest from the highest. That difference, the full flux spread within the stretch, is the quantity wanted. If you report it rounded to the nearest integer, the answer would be 13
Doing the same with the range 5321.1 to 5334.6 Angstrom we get 10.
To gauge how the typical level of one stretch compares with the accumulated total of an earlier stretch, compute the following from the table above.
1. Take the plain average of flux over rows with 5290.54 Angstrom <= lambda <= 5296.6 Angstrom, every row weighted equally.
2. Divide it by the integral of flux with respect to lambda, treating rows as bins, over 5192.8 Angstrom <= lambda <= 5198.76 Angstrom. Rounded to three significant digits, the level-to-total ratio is 0.177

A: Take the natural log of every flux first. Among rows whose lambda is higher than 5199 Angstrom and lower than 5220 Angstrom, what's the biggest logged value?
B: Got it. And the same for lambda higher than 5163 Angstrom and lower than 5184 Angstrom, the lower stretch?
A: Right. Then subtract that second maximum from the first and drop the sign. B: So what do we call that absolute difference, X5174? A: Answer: 0.025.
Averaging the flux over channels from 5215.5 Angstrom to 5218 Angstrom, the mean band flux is 23.4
